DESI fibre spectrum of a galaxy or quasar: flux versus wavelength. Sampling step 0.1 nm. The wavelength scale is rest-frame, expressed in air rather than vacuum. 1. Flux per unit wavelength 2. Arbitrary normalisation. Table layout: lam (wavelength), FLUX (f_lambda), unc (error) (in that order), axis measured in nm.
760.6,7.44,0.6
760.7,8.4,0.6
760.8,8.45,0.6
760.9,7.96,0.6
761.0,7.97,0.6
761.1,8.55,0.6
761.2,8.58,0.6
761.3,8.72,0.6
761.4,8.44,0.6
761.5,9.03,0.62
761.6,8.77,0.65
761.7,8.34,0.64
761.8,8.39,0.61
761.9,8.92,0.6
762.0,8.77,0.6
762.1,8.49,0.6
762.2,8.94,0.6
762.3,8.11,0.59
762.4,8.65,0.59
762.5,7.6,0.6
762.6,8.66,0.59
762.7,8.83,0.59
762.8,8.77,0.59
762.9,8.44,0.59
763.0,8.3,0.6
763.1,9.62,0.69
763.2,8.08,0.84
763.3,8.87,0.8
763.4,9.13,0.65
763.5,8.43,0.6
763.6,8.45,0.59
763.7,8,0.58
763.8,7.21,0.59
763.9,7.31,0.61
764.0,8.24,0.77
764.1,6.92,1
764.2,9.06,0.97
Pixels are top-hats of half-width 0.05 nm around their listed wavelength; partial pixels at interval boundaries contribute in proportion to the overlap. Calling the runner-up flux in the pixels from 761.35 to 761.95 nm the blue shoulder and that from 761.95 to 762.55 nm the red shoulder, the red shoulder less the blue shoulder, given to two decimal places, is -0.15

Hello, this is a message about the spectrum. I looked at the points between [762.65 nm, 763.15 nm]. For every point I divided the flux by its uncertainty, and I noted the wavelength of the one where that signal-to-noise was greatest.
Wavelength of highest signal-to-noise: 762.7 nm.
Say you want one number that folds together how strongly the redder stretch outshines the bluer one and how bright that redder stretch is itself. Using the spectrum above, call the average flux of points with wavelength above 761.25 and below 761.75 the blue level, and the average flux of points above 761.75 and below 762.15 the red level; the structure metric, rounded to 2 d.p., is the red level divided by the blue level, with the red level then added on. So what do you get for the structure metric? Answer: 9.64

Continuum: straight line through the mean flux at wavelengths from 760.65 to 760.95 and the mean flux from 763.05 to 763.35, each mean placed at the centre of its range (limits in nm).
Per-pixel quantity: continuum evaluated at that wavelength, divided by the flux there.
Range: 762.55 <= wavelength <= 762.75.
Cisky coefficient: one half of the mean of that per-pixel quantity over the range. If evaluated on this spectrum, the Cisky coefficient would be 0.499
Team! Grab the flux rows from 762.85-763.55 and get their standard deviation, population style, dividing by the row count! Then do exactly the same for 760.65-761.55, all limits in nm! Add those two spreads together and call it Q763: 0.817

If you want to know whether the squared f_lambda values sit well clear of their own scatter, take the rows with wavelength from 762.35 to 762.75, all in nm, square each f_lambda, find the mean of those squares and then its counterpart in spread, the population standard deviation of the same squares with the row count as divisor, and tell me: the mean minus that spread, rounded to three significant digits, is 63.4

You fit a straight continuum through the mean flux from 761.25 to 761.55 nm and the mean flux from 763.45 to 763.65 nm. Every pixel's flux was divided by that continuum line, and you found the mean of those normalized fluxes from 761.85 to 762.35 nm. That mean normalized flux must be 1.001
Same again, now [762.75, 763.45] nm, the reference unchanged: 1.029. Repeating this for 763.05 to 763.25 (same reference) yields 1.042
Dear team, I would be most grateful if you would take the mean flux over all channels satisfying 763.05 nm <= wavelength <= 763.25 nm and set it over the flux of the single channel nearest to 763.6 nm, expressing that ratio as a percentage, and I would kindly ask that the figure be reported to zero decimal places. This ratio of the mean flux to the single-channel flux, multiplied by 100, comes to 105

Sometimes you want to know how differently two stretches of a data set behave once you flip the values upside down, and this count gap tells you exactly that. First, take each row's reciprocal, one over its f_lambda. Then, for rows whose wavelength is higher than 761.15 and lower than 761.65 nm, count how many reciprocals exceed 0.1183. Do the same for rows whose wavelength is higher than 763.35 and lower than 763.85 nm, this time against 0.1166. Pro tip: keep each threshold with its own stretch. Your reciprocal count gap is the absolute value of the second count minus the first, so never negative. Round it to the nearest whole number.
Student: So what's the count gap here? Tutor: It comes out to 3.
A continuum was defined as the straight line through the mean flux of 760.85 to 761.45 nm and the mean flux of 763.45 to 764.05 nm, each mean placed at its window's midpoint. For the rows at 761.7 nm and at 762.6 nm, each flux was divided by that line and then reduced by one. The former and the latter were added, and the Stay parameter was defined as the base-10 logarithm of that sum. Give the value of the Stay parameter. -1.14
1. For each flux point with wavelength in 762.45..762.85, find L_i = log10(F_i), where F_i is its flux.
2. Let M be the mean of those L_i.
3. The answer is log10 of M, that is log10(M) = -0.033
